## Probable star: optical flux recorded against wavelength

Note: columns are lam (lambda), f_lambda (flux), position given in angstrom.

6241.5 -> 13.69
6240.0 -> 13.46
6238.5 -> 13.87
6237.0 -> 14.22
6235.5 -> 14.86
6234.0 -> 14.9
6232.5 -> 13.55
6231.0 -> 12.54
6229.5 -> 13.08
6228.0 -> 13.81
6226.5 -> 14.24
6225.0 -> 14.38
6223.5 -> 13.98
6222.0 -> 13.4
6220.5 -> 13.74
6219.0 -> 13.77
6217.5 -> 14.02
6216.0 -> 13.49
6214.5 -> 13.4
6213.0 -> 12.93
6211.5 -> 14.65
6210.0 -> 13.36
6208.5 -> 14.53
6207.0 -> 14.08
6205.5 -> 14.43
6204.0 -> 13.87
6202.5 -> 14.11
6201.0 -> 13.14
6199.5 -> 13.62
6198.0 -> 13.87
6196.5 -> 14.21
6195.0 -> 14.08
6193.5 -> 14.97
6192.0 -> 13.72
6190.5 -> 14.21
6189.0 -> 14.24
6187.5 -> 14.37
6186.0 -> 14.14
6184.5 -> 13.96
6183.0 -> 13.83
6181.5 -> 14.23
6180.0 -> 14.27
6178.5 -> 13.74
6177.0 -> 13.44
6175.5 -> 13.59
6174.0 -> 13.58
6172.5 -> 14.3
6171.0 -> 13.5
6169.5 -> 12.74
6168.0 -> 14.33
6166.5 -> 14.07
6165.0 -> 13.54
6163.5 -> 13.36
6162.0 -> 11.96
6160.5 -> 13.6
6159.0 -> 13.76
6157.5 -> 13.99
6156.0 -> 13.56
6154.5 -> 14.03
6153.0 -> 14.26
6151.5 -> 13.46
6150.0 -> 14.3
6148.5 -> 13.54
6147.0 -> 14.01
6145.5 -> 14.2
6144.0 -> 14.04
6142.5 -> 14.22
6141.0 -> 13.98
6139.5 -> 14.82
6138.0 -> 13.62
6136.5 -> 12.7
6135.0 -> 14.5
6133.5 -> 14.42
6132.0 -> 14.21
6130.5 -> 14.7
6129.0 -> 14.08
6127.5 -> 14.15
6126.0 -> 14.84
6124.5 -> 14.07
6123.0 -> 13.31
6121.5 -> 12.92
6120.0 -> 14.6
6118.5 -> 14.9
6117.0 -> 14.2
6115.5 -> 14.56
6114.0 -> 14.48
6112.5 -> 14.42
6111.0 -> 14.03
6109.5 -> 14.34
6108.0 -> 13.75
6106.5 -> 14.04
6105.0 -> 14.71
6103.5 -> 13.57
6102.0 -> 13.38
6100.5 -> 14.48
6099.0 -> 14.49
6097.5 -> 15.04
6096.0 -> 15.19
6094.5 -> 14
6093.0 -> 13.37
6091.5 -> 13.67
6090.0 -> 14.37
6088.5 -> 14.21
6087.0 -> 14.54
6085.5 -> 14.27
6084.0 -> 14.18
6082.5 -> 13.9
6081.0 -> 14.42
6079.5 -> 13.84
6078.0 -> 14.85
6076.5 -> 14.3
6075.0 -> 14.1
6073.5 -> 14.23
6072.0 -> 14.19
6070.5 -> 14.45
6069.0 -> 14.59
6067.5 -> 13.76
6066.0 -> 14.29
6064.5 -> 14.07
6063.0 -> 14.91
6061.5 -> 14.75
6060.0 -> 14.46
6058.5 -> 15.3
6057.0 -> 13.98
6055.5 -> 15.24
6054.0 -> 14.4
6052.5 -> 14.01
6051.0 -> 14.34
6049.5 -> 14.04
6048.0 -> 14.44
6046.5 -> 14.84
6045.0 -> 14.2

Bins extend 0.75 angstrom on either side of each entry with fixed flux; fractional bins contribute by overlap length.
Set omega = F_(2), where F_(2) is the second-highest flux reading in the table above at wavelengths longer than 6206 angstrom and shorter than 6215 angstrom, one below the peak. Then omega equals 14.53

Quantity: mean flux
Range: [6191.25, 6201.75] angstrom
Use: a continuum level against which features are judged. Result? 13.9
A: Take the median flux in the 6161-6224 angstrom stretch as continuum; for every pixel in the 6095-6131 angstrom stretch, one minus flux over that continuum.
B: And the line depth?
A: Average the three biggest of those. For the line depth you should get 0.05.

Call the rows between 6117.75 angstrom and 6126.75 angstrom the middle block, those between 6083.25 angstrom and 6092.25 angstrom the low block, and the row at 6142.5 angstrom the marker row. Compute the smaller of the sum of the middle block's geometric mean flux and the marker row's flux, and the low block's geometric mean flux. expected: 14.2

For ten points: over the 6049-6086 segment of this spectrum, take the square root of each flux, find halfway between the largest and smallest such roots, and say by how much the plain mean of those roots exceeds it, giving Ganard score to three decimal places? -0.022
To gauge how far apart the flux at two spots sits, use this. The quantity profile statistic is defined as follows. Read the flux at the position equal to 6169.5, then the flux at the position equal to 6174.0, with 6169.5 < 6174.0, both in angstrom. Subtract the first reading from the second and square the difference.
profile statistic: 0.71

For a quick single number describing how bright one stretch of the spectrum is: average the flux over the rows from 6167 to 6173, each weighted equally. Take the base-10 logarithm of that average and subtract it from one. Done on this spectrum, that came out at -0.137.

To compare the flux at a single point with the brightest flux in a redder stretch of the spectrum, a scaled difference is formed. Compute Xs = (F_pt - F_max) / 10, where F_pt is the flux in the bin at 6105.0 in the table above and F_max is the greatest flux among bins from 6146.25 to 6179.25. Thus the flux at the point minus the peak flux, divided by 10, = 0.04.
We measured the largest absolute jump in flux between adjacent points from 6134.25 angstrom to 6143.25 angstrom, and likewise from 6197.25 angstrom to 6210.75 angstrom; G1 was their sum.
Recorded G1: 2.97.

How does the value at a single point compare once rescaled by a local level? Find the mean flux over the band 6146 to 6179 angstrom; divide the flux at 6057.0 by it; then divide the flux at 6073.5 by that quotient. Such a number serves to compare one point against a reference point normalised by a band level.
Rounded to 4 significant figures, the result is 13.91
